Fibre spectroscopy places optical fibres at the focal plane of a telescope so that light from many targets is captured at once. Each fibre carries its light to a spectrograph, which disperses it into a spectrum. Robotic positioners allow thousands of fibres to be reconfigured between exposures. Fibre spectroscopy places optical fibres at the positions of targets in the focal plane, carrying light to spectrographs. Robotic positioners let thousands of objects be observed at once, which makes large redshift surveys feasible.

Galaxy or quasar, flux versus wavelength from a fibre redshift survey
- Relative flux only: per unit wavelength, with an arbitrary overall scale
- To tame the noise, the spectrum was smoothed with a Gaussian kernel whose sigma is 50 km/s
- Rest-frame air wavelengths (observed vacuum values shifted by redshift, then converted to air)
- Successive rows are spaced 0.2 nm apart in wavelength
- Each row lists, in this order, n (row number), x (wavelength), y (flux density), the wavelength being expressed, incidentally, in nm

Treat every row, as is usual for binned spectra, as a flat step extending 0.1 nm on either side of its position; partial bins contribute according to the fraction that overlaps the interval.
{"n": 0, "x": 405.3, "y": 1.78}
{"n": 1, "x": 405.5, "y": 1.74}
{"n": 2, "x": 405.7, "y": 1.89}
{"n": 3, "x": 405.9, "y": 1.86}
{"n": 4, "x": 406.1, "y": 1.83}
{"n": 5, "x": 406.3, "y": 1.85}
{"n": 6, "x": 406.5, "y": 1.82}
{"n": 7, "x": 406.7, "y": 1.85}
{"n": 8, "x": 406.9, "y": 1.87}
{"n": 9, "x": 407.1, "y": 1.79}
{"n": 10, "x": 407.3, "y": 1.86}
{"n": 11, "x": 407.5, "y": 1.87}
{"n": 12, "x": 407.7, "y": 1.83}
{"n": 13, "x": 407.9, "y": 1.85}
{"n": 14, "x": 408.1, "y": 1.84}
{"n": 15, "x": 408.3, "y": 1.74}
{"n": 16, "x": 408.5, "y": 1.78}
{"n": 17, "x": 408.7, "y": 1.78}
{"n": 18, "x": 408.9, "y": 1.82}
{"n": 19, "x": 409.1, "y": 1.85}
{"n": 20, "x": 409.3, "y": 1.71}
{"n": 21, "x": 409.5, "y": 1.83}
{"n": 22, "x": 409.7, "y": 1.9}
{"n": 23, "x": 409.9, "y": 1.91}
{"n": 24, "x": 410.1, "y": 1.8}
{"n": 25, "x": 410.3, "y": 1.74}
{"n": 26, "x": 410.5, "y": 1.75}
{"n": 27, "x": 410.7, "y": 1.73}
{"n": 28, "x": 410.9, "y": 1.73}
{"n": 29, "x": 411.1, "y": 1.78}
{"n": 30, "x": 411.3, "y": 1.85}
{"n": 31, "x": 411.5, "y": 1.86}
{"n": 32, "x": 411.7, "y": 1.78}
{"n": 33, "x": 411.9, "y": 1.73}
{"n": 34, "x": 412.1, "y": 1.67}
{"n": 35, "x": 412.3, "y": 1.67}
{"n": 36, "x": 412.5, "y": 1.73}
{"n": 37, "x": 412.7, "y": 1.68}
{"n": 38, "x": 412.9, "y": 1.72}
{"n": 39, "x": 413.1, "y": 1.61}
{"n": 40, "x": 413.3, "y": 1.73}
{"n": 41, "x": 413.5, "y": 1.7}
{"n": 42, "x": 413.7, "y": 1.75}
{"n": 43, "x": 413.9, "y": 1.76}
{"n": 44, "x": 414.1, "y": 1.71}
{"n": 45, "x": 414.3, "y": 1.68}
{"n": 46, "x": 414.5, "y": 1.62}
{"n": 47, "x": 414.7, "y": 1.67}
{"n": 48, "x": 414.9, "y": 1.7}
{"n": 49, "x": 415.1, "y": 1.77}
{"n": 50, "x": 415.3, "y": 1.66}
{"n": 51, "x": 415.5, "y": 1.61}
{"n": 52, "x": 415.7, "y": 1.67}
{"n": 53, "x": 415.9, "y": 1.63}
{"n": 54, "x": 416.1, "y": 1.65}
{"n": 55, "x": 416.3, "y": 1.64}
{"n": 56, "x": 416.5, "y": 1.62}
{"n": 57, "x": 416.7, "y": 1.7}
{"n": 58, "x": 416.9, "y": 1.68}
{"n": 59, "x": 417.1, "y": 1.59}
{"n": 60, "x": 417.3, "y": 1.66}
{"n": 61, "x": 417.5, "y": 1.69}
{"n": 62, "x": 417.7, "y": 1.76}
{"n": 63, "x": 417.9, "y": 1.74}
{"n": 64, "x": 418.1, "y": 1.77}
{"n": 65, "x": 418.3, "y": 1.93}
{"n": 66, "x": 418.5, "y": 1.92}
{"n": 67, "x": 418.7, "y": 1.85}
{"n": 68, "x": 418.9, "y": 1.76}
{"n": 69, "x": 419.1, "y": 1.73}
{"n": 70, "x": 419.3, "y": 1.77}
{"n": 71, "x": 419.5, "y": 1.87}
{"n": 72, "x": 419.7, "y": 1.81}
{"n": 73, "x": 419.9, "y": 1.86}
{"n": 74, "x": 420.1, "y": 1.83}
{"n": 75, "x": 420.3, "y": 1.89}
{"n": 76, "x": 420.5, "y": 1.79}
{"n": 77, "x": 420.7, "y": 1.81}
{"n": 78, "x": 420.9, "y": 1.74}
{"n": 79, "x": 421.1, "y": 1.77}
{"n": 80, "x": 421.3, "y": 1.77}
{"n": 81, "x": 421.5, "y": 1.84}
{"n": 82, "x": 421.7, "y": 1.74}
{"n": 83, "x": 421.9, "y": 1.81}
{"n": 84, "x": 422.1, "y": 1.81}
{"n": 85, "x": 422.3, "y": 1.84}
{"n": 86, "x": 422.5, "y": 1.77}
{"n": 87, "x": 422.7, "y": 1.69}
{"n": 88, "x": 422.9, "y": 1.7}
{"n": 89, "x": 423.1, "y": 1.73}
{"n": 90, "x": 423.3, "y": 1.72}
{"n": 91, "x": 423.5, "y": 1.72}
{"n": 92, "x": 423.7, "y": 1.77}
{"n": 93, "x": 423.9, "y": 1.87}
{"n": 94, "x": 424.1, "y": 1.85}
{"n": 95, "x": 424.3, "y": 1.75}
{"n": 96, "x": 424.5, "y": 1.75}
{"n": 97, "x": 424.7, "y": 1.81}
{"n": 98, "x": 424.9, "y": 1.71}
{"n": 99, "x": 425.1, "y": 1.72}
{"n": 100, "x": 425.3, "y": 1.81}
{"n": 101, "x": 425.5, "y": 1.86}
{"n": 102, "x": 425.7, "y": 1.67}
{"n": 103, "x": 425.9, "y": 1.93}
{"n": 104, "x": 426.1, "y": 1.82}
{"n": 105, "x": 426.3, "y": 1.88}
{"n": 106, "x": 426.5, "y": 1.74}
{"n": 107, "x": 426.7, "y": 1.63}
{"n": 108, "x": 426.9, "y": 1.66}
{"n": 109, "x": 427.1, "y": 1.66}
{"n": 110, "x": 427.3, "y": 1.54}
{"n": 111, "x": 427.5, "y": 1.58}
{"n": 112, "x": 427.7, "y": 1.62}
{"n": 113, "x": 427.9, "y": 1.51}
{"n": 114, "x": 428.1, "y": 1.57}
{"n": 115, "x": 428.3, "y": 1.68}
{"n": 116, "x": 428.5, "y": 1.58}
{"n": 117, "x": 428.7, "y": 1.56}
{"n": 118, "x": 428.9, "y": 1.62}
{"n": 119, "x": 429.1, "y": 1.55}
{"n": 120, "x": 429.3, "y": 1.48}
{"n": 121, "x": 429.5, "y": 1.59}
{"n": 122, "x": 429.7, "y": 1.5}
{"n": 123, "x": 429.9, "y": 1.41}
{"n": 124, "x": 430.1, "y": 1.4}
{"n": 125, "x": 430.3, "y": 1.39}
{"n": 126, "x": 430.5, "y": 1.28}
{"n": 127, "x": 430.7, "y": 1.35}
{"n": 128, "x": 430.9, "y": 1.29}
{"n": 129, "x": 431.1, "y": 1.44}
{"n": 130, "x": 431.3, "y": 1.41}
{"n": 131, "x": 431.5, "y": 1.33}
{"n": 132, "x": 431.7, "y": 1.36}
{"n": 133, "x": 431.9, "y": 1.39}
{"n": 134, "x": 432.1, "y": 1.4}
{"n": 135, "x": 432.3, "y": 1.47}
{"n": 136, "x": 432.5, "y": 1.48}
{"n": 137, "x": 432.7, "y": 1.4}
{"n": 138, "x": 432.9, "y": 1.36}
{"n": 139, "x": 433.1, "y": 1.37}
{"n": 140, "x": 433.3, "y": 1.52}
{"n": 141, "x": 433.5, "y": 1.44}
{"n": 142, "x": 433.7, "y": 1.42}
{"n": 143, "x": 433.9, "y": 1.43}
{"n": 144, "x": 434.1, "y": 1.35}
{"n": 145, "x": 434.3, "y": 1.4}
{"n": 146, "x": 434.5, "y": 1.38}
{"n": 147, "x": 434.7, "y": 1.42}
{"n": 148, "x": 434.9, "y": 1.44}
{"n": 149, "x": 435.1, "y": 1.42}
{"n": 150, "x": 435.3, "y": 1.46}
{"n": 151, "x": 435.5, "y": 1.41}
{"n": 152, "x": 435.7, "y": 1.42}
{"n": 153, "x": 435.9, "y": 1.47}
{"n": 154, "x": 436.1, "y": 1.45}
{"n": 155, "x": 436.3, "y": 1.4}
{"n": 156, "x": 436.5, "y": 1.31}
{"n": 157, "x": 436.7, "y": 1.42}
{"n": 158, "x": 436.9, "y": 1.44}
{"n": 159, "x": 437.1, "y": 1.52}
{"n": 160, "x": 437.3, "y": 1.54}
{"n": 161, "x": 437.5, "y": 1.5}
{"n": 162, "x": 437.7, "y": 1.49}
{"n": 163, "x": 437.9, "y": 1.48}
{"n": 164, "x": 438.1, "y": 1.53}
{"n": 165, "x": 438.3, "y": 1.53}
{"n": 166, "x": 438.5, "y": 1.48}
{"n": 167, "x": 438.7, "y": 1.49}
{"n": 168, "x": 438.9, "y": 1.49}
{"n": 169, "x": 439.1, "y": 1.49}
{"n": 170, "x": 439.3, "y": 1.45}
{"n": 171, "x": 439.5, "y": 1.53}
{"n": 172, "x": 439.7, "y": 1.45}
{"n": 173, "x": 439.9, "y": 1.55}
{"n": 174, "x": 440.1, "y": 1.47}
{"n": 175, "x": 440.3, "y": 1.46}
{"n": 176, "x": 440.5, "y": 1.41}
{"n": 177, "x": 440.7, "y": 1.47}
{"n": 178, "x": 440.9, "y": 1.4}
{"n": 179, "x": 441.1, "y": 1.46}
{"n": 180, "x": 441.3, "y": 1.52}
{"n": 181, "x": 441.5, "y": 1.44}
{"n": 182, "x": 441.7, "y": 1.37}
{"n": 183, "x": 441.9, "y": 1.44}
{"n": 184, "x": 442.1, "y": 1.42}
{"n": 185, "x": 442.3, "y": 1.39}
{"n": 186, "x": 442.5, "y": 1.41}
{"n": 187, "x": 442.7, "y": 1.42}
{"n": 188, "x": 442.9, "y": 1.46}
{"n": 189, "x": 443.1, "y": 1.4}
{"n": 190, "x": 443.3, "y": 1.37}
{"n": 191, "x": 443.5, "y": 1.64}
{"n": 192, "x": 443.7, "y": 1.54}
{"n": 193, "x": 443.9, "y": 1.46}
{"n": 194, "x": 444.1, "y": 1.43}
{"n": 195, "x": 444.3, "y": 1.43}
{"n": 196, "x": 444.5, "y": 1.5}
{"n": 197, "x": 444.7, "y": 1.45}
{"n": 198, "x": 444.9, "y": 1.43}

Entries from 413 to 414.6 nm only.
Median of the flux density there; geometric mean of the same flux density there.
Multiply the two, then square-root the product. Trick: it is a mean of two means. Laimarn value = 1.70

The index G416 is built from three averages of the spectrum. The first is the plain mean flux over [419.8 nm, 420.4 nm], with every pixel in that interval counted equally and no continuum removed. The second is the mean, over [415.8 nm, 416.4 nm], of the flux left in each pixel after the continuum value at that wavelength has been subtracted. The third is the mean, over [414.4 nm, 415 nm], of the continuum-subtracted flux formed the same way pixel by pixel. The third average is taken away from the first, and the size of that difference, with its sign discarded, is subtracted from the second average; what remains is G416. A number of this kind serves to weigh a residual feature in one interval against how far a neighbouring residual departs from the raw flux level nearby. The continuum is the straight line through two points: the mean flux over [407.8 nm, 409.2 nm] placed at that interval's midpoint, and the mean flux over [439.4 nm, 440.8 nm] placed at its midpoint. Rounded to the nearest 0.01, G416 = -2.03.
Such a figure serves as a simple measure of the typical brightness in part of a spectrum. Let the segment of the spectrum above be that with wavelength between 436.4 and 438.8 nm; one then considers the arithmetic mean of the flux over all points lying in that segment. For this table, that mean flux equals 1.48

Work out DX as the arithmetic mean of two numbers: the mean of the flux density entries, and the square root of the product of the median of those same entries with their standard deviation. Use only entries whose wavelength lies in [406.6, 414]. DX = 1.07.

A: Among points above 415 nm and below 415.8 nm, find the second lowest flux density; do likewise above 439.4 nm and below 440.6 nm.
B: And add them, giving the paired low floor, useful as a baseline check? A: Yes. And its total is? 3.11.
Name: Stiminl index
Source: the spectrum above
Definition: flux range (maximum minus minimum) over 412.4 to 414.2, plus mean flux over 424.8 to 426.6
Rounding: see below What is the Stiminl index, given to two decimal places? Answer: 1.94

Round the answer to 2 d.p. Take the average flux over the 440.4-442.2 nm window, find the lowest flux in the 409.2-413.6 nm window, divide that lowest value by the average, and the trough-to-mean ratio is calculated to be 1.12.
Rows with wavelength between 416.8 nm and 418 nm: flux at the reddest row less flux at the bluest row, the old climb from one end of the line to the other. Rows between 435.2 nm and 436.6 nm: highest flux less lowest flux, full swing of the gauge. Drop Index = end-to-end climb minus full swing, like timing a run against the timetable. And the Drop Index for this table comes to -0.100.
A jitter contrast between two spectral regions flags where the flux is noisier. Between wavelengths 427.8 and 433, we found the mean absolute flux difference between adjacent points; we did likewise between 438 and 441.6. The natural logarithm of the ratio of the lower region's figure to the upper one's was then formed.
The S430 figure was 0.25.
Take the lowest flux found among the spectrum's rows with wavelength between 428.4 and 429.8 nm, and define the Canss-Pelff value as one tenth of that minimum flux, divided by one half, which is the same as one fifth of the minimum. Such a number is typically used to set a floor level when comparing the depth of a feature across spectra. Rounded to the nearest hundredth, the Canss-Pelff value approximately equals 0.30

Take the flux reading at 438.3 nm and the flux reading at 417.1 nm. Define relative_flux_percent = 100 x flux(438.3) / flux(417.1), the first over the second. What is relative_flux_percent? 96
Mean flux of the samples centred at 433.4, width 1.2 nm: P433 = 1.42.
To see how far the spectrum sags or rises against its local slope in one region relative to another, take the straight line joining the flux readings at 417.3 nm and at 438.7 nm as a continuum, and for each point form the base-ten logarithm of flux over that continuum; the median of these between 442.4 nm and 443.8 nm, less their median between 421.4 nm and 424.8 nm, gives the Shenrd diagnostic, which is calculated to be -0.05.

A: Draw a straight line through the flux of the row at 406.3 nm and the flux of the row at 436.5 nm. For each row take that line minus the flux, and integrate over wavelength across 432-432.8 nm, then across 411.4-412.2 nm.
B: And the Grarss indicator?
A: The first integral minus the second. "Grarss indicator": -0.04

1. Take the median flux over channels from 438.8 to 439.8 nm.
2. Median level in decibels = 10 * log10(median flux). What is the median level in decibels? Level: 1.7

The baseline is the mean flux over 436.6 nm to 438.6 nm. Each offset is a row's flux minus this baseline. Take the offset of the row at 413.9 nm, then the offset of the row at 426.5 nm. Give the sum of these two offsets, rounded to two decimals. 0.51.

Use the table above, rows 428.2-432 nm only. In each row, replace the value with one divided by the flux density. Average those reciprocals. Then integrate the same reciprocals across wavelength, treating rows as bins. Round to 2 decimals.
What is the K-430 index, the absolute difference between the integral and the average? 1.94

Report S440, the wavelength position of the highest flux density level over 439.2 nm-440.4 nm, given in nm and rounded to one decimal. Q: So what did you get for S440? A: 439.9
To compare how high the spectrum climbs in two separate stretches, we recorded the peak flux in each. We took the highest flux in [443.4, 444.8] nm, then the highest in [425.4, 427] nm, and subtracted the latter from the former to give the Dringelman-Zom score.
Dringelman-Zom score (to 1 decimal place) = -0.3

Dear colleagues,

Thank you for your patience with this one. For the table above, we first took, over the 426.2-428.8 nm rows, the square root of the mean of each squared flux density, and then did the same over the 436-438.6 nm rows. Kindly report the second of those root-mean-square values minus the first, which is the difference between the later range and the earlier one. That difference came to -0.16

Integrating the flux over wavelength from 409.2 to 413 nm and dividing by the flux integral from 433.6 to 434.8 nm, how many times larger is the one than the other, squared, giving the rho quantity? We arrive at 16.0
